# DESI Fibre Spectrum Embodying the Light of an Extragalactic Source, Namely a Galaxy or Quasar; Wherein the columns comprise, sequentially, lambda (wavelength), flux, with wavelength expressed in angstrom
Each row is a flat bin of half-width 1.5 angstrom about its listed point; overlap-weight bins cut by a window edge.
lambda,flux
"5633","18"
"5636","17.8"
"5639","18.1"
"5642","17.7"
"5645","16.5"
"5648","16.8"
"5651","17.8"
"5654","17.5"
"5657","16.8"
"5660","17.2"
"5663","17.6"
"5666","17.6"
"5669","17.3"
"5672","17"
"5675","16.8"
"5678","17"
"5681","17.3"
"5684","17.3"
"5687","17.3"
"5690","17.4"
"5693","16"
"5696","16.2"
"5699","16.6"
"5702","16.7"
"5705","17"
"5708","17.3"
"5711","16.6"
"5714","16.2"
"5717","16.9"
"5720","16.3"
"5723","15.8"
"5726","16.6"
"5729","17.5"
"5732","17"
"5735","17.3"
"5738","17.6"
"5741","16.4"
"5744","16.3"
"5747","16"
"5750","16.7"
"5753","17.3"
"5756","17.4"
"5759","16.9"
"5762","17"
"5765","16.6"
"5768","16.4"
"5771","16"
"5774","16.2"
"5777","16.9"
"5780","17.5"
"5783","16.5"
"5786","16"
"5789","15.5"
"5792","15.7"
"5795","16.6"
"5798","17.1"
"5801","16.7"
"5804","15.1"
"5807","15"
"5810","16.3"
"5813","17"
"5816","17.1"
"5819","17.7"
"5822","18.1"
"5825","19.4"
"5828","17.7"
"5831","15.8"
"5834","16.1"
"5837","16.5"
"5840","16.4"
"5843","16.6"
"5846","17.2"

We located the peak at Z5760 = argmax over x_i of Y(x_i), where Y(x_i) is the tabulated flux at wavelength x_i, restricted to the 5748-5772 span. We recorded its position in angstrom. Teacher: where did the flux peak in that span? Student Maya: 5756 angstrom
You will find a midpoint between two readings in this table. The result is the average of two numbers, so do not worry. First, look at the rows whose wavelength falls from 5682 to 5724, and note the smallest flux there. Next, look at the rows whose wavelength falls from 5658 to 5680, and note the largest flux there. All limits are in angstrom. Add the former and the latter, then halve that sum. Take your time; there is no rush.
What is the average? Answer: 16.7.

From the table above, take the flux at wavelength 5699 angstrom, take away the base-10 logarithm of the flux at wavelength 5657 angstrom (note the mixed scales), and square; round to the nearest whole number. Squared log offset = 236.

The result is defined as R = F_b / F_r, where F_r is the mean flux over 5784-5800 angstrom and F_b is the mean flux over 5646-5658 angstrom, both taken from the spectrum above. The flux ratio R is 1.06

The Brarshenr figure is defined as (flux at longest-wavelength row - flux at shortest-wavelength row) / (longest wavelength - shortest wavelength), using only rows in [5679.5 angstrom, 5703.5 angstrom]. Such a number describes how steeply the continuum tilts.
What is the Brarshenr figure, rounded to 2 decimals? -0.03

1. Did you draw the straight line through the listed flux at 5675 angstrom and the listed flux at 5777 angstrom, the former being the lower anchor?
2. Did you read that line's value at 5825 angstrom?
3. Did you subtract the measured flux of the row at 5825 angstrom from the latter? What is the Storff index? -2.5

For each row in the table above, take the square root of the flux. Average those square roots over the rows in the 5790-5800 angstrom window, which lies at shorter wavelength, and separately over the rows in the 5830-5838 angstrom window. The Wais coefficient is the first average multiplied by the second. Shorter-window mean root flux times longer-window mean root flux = 16.3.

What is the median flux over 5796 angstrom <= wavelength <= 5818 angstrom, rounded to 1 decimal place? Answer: 16.7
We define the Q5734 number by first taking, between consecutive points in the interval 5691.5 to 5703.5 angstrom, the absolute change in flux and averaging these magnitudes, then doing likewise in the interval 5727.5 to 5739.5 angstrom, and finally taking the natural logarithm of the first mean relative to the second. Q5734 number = -0.45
